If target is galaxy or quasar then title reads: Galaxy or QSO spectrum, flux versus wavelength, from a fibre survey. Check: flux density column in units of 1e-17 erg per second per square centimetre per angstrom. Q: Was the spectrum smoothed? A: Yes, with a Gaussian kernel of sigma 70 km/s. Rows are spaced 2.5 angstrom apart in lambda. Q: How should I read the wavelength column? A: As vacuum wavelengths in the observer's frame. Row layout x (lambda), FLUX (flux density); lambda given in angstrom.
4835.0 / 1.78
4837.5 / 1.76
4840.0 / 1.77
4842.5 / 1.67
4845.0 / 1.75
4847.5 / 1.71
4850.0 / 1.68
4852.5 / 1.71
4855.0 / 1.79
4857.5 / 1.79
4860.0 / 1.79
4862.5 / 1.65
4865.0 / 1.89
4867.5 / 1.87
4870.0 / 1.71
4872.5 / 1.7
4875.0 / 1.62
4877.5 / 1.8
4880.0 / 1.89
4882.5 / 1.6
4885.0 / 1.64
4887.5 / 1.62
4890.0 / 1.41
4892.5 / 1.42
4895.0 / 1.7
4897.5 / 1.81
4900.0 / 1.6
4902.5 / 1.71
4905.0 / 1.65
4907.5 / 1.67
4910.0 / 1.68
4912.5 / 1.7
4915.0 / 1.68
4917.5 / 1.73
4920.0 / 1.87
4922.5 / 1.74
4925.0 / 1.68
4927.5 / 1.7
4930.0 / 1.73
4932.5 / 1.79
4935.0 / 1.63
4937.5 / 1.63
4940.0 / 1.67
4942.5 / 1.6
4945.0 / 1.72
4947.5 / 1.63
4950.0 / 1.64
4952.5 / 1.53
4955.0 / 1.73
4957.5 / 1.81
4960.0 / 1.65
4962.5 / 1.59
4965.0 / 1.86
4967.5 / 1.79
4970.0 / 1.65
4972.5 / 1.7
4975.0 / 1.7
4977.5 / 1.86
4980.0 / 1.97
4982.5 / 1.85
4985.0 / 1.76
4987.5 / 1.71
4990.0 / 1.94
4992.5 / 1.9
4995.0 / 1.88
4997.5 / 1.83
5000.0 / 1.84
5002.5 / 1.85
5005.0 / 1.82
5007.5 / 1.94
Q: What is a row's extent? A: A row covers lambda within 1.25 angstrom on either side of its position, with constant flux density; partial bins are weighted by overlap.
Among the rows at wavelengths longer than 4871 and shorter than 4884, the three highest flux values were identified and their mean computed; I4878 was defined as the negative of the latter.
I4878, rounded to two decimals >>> -1.80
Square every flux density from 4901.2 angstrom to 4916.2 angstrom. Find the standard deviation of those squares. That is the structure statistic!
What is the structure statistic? 0.07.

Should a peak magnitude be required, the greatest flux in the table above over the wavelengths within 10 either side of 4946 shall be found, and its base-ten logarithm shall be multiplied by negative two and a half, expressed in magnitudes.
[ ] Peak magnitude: -0.595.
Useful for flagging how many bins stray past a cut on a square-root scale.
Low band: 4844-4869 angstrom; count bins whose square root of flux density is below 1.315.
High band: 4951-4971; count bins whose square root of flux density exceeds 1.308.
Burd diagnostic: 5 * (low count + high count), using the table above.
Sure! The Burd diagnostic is 40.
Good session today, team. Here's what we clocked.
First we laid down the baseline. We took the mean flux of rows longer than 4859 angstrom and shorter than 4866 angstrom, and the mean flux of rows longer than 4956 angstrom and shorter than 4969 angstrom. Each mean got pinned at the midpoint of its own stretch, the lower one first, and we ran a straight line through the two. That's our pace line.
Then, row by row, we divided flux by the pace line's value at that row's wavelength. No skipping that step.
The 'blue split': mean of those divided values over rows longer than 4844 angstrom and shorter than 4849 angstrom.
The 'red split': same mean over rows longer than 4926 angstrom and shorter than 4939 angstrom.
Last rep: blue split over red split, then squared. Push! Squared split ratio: 1.00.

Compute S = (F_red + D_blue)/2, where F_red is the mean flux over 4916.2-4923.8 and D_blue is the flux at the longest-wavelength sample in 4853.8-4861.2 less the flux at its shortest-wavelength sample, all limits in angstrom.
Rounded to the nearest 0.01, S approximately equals 0.89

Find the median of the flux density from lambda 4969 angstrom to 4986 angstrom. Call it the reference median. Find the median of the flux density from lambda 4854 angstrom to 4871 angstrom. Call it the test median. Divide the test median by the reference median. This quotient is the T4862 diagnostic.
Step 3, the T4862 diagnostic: 1.02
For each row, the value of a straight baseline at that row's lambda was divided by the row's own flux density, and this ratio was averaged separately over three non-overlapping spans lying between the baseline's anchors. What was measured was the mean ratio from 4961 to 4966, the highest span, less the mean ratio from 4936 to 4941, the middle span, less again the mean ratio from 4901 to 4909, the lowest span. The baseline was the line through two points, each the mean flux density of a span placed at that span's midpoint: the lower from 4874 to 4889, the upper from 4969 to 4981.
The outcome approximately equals -1.05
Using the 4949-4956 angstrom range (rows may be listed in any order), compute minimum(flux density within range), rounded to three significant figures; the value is 1.53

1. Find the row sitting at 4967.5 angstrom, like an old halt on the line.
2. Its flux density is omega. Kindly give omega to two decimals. 1.79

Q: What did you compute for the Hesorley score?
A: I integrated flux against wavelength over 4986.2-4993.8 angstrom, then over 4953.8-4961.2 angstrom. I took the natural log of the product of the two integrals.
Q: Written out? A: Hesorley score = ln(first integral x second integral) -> 5.19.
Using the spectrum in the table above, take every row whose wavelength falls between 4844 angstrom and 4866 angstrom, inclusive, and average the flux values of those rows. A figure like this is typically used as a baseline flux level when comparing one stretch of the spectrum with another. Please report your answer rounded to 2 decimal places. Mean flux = 1.75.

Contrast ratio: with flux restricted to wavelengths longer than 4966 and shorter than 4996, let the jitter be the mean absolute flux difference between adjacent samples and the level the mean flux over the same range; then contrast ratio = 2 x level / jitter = 39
